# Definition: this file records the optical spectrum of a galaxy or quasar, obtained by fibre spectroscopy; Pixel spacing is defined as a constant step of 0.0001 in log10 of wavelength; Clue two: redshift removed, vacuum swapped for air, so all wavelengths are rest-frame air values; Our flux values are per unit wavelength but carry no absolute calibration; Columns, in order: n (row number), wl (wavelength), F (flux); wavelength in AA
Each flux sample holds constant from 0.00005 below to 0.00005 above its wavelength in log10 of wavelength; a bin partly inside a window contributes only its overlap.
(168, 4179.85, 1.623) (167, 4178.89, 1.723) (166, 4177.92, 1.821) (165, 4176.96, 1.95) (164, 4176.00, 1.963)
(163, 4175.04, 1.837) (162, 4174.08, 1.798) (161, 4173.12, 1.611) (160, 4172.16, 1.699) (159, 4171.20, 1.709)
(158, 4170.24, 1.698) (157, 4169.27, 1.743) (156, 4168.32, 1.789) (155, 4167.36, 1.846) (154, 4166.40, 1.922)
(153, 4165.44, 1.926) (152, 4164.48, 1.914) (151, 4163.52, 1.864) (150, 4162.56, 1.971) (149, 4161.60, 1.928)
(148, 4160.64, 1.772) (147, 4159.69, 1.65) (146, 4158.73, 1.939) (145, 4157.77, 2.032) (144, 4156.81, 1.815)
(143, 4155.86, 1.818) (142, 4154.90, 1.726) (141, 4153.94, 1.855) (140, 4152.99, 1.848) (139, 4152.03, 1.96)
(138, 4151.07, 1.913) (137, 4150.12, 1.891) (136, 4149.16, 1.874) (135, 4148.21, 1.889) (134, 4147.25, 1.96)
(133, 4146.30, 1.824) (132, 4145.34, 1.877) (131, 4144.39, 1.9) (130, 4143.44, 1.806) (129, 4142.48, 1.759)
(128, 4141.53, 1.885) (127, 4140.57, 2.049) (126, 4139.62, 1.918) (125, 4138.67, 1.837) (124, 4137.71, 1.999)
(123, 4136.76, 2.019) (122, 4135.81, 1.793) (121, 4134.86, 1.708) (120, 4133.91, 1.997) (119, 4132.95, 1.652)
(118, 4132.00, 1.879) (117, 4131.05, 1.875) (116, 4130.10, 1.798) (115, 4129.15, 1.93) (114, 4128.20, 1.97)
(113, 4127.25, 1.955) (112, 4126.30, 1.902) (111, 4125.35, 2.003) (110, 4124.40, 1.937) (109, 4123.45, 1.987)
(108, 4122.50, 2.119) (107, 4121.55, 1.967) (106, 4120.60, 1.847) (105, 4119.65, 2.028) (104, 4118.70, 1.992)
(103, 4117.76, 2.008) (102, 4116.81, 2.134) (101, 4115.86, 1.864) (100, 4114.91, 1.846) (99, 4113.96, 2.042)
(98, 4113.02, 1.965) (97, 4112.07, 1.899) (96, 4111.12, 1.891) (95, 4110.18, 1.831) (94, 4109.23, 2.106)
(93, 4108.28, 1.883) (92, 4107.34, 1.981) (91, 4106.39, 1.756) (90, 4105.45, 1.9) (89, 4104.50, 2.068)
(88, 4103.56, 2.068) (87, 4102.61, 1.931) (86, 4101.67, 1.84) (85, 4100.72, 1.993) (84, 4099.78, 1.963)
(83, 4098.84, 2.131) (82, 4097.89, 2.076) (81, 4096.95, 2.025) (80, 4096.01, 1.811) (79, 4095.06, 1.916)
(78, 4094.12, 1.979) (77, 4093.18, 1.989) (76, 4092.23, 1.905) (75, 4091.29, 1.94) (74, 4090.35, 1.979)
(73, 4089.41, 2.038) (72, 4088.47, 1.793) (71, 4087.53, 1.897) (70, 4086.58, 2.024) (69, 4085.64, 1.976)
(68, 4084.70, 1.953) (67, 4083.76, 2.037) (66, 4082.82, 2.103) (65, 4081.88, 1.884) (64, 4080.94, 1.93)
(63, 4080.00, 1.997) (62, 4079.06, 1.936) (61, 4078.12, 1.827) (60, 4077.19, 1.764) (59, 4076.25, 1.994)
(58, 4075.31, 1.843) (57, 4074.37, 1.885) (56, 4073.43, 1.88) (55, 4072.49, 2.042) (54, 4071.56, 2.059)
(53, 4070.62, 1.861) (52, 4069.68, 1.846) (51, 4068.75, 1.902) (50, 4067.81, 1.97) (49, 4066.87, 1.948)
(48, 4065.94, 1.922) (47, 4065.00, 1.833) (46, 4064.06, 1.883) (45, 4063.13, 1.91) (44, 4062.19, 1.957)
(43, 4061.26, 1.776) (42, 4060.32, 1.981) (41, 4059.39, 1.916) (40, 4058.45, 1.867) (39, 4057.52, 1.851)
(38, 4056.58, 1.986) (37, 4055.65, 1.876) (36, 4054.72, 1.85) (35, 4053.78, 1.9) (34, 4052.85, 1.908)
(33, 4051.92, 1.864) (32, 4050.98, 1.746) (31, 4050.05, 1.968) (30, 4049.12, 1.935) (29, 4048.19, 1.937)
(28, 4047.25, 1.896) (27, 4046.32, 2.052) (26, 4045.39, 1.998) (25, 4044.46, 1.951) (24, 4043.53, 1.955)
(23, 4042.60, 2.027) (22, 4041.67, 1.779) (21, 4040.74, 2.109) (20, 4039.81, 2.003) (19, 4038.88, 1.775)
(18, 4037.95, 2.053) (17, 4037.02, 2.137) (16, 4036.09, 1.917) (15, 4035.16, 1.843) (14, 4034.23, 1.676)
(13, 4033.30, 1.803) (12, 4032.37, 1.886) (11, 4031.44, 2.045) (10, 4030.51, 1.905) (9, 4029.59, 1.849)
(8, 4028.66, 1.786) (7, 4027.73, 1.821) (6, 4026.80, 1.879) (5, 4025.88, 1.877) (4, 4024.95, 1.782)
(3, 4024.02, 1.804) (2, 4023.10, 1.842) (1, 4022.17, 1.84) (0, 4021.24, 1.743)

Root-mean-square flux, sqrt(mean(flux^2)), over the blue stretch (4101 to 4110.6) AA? 1.94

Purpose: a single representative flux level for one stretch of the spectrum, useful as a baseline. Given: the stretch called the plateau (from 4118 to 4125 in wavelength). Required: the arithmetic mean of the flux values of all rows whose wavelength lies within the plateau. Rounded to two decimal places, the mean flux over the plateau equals 1.98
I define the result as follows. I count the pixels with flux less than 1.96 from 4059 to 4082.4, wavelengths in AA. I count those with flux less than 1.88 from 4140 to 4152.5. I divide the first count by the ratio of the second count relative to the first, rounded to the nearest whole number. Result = 72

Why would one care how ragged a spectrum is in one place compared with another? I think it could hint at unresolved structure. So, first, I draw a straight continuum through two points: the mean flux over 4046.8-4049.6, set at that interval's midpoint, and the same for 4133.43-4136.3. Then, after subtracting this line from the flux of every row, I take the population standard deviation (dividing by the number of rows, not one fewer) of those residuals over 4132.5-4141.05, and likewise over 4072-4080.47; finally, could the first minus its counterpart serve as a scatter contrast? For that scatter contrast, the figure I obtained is 0.05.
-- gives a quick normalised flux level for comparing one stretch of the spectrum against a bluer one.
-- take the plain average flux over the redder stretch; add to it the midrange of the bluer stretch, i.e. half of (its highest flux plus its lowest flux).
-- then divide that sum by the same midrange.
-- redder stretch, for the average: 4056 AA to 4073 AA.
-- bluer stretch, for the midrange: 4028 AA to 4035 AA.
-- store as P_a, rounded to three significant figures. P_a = 2.03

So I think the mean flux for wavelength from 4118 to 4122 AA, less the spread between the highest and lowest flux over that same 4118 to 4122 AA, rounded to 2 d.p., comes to 1.78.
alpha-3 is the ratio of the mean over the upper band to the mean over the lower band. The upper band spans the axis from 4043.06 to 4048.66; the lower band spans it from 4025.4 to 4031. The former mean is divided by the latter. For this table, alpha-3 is 1.06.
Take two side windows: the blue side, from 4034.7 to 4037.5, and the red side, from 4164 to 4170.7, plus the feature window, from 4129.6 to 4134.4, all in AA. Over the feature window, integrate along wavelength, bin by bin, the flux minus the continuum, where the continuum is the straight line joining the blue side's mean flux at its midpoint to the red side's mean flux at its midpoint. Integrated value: -0.1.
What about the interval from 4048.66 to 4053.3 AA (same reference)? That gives -0.3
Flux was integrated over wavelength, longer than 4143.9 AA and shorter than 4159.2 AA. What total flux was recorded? 28.8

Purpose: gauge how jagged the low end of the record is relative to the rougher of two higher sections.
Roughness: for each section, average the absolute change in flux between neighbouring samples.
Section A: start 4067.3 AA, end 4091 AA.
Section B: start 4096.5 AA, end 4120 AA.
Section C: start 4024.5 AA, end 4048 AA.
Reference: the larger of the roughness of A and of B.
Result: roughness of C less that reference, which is 0.008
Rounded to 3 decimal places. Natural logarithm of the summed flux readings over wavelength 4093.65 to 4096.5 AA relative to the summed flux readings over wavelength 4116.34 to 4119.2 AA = -0.072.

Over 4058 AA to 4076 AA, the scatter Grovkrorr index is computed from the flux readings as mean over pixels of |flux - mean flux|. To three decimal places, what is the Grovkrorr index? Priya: 0.055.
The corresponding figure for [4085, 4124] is 0.077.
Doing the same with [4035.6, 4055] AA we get 0.080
